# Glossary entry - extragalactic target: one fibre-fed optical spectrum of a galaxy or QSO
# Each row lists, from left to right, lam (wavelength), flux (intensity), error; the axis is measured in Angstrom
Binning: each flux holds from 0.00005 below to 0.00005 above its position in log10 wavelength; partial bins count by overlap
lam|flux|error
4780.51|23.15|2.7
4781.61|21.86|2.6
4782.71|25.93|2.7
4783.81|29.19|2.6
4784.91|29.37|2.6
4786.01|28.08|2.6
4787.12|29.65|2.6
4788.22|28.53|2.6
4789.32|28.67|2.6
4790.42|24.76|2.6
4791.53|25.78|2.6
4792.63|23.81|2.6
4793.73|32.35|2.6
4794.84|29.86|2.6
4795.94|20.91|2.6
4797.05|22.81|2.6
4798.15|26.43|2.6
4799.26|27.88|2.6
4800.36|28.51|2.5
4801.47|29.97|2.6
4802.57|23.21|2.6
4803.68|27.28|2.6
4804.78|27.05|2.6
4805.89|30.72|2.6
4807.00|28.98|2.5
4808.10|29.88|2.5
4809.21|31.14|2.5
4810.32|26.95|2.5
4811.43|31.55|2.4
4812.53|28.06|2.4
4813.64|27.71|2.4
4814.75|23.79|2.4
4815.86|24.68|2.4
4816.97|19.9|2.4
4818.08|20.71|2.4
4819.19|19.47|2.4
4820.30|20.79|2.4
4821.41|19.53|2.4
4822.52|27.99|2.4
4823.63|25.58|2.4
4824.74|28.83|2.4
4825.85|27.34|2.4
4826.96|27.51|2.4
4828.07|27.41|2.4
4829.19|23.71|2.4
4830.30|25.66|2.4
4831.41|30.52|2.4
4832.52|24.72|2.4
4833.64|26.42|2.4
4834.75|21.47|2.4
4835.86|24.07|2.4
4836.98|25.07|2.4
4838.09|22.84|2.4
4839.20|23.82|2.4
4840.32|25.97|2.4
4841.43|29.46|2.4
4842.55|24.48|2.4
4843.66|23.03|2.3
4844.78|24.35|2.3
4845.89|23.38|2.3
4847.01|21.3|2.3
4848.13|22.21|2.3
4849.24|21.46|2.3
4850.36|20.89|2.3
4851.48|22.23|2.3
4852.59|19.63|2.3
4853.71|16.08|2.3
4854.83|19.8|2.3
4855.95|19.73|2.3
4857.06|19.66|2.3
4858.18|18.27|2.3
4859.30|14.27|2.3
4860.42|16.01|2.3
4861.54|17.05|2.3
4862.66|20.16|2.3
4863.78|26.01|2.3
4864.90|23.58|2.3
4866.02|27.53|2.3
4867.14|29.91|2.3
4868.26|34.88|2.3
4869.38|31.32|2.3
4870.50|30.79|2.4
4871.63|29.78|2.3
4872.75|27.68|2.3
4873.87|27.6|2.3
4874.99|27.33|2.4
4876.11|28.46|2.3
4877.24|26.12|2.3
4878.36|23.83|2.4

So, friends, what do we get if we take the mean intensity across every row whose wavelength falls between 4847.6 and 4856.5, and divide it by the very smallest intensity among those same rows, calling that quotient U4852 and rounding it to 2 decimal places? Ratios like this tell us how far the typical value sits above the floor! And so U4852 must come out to 1.26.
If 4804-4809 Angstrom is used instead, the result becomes 1.08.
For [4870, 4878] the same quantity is 1.08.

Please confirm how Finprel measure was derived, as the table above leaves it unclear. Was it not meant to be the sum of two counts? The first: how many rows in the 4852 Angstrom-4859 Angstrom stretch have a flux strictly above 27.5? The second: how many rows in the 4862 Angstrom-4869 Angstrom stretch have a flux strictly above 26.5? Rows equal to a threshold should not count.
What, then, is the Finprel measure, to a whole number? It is 3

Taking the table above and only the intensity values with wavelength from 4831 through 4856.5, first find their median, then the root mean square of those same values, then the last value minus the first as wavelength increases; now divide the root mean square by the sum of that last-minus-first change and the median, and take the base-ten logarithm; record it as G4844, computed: 0.28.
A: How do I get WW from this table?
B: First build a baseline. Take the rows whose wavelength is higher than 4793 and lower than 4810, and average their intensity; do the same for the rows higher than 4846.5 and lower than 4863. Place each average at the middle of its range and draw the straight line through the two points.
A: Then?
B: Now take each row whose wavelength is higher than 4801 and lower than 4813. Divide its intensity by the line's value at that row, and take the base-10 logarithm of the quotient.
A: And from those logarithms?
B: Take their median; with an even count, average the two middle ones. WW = 0.033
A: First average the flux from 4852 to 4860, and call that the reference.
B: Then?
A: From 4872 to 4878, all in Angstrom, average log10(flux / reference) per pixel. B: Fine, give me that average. 0.18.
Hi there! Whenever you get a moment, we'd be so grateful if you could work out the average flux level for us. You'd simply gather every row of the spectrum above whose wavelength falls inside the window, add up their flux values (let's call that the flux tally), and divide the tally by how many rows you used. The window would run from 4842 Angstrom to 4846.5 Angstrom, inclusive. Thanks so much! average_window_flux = 23.8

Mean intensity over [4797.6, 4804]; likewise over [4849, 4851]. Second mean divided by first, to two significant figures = 0.78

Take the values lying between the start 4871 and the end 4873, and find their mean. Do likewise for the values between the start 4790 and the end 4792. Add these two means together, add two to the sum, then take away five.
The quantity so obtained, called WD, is 51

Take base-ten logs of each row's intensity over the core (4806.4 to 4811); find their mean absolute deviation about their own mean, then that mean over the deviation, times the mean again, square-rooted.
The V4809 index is 11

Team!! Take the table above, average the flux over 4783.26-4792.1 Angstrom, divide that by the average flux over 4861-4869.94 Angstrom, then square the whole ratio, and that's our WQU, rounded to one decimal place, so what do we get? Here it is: 1.1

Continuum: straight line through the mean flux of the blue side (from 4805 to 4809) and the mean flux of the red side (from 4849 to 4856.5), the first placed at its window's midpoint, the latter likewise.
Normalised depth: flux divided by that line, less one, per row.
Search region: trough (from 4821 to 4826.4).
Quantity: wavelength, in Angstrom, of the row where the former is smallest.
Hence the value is 4821.41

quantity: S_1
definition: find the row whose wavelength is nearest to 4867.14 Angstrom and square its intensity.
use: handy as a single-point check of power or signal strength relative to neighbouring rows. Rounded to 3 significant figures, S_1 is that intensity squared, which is 895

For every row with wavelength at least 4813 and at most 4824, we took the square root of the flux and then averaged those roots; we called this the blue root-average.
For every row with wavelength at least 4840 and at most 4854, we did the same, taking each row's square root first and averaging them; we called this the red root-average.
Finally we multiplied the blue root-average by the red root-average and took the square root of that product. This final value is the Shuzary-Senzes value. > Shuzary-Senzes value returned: 4.77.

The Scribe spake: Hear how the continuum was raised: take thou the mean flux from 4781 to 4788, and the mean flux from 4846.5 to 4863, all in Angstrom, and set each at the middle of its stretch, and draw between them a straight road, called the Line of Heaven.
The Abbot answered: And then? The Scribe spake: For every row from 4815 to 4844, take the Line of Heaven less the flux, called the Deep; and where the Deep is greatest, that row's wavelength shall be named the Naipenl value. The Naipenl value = 4819.19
